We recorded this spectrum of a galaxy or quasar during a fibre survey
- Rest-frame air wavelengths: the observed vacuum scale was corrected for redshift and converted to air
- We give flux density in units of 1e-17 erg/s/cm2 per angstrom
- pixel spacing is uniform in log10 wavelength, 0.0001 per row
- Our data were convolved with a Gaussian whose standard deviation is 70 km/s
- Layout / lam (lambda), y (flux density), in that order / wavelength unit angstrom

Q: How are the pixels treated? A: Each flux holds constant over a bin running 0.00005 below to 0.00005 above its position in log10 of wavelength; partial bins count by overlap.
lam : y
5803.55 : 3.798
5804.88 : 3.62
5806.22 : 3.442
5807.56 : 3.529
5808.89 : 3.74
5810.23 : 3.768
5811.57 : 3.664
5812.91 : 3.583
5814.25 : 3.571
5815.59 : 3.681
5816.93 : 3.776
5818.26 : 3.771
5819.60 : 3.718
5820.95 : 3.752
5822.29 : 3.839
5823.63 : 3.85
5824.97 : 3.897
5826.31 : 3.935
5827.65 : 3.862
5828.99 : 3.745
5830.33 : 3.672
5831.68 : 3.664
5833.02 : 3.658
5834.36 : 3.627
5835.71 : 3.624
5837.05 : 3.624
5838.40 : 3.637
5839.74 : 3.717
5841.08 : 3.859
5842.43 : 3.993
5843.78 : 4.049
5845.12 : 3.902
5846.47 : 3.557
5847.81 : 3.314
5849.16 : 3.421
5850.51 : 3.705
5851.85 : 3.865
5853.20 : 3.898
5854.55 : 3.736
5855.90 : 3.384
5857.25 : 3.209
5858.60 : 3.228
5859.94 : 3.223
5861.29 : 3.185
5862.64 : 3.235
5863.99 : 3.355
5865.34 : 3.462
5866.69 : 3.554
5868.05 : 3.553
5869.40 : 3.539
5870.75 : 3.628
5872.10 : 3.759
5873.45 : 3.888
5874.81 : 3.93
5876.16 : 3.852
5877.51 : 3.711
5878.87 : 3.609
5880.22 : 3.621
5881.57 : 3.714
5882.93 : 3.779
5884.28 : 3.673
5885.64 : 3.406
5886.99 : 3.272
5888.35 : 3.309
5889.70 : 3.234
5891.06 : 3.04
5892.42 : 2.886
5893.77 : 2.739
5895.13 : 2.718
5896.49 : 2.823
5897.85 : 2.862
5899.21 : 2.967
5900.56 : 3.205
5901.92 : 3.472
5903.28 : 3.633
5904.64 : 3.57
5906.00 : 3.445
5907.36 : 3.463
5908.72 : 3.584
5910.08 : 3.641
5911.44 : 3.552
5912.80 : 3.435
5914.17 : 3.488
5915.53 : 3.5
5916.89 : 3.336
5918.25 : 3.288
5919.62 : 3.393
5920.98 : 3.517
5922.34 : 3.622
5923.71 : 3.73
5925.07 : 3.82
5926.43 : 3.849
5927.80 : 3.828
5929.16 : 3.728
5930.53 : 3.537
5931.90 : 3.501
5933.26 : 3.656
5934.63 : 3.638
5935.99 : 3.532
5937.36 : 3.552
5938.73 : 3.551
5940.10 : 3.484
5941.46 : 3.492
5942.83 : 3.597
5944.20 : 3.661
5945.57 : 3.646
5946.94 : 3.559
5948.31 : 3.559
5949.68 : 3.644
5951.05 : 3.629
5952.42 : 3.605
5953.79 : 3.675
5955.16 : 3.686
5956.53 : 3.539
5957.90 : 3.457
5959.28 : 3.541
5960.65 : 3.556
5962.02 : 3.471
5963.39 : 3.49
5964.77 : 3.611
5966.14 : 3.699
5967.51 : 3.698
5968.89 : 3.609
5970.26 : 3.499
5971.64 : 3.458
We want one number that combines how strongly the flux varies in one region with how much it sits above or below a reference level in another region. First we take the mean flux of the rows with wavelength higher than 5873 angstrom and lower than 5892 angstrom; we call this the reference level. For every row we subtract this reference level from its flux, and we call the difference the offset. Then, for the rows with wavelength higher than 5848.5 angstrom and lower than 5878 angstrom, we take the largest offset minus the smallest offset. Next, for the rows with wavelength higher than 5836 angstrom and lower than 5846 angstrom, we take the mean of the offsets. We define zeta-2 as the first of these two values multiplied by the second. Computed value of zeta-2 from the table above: 0.19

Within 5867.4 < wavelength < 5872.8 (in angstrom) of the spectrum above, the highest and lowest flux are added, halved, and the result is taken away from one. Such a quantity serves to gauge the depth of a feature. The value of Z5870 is -2.65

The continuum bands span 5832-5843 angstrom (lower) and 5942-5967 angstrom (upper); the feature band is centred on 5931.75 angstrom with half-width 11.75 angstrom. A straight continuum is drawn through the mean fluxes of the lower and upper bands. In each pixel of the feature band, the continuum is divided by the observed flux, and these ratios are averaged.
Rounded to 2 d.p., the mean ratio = 1.00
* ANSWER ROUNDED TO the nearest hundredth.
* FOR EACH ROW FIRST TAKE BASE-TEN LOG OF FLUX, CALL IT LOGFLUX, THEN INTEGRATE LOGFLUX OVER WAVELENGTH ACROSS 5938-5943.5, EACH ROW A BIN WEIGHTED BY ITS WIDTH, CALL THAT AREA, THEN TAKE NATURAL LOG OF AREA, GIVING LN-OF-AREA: 1.10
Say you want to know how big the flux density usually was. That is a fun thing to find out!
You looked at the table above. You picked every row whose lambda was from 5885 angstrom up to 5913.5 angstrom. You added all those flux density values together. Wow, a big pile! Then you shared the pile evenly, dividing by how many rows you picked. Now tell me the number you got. 3.25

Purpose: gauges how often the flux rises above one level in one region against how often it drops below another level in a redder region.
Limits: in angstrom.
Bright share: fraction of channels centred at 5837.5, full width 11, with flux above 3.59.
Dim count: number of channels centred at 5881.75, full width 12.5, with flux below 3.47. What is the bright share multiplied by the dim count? 2.0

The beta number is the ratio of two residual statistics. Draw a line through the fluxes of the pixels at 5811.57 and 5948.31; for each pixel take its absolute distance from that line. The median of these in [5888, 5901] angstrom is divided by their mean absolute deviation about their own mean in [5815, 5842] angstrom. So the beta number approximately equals 8.9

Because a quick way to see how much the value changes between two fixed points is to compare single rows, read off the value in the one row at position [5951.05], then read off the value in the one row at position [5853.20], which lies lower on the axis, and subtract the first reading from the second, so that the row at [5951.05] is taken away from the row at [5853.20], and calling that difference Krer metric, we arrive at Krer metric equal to 0.27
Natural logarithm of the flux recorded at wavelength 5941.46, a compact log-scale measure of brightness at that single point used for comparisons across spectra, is 1.25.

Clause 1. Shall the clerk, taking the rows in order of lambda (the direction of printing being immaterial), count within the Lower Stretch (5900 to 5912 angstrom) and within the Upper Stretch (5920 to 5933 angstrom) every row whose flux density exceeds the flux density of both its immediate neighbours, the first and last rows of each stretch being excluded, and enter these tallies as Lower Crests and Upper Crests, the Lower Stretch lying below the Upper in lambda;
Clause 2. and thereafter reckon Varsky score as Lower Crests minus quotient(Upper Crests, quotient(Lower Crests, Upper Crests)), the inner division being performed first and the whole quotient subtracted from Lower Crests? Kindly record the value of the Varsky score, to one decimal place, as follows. 1.5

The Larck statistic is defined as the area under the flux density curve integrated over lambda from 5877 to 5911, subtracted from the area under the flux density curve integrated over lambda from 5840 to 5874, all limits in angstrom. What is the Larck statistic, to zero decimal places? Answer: 8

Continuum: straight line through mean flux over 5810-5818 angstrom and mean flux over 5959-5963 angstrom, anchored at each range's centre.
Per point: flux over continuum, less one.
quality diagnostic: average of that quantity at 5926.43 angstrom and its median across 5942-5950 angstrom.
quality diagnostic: 0.052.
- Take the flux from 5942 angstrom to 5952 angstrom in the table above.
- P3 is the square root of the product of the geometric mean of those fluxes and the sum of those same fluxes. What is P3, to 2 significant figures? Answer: 9.6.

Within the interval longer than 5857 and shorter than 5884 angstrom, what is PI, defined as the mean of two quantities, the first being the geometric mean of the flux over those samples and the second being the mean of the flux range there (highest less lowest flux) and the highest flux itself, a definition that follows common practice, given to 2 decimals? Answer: 2.94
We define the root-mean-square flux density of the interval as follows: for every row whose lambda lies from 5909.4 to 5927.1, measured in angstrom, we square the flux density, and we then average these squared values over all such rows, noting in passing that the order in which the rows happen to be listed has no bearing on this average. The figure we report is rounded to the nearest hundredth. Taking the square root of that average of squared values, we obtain 3.56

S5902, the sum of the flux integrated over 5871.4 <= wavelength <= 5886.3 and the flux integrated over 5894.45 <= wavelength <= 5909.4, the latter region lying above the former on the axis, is 104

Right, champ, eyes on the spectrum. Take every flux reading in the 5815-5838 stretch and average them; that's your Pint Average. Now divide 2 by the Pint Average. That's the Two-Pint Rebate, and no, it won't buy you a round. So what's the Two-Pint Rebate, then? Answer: 0.534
